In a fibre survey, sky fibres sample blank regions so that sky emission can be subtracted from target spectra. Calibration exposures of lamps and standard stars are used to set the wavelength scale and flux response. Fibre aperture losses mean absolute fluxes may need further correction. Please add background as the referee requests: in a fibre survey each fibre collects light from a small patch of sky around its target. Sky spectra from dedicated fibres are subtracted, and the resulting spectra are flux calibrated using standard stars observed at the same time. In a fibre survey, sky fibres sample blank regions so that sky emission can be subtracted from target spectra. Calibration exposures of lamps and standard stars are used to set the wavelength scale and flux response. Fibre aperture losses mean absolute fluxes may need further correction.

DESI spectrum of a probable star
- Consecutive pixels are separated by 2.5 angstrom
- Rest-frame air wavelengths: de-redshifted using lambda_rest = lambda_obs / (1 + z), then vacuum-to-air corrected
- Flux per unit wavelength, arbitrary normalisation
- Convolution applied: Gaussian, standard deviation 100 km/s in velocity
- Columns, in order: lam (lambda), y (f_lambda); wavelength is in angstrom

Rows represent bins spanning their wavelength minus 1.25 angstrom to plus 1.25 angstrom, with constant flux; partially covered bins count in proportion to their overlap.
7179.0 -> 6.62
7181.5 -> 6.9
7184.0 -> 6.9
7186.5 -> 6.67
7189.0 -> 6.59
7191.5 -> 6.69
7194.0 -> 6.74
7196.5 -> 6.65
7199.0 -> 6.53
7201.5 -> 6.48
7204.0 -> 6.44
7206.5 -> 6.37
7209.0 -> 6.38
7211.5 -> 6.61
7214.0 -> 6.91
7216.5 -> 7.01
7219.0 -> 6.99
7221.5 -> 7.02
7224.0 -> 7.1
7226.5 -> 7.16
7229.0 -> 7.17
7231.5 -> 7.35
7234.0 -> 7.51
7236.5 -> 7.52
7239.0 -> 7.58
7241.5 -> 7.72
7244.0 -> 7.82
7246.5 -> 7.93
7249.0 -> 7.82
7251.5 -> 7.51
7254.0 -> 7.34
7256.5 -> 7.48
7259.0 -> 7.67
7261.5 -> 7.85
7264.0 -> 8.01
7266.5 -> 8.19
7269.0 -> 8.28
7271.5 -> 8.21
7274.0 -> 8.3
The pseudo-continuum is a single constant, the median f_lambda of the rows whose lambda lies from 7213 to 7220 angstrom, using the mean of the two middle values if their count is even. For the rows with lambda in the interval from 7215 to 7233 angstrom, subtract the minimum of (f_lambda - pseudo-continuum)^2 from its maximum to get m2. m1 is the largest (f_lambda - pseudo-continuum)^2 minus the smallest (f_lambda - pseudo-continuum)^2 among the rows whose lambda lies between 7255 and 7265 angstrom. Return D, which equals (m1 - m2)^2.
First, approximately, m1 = 0.80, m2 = 0.13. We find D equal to 0.45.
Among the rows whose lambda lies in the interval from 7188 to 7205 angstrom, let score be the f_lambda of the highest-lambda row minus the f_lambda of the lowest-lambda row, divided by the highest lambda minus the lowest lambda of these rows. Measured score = -0.01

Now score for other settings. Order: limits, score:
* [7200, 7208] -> -0.02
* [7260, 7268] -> 0.07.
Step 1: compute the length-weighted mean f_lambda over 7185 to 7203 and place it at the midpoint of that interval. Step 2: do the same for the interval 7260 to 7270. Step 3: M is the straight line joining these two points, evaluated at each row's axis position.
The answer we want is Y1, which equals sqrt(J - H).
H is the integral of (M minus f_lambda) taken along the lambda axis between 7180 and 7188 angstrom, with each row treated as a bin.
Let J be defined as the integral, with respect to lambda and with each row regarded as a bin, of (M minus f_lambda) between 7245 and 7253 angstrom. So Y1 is 1.8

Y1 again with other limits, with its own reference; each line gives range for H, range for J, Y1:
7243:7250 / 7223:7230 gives 1.5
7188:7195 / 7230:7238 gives 0.8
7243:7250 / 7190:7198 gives 0.8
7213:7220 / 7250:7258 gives 1.5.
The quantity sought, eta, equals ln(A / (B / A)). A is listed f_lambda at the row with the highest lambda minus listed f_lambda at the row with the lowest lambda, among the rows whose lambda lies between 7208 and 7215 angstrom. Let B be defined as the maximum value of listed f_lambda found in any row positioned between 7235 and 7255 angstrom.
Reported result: -3.34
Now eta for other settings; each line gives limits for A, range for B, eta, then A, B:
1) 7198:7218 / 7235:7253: -3.54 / 0.48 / 7.93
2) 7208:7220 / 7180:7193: -2.92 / 0.61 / 6.9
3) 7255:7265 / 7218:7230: -3.24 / 0.53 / 7.17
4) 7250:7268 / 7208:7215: -2.70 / 0.68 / 6.91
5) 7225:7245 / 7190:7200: -2.74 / 0.66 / 6.74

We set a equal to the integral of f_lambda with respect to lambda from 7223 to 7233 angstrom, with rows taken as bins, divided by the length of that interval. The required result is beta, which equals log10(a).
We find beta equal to 0.858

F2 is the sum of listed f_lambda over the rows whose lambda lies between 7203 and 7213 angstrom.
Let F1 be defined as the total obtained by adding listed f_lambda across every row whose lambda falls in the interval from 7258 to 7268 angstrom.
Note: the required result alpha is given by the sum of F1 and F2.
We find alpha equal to 58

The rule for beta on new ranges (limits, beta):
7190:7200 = 0.823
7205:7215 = 0.817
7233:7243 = 0.880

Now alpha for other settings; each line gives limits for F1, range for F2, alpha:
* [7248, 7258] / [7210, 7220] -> 58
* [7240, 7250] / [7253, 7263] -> 62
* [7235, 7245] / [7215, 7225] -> 59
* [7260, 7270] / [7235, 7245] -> 63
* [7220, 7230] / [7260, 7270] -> 61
